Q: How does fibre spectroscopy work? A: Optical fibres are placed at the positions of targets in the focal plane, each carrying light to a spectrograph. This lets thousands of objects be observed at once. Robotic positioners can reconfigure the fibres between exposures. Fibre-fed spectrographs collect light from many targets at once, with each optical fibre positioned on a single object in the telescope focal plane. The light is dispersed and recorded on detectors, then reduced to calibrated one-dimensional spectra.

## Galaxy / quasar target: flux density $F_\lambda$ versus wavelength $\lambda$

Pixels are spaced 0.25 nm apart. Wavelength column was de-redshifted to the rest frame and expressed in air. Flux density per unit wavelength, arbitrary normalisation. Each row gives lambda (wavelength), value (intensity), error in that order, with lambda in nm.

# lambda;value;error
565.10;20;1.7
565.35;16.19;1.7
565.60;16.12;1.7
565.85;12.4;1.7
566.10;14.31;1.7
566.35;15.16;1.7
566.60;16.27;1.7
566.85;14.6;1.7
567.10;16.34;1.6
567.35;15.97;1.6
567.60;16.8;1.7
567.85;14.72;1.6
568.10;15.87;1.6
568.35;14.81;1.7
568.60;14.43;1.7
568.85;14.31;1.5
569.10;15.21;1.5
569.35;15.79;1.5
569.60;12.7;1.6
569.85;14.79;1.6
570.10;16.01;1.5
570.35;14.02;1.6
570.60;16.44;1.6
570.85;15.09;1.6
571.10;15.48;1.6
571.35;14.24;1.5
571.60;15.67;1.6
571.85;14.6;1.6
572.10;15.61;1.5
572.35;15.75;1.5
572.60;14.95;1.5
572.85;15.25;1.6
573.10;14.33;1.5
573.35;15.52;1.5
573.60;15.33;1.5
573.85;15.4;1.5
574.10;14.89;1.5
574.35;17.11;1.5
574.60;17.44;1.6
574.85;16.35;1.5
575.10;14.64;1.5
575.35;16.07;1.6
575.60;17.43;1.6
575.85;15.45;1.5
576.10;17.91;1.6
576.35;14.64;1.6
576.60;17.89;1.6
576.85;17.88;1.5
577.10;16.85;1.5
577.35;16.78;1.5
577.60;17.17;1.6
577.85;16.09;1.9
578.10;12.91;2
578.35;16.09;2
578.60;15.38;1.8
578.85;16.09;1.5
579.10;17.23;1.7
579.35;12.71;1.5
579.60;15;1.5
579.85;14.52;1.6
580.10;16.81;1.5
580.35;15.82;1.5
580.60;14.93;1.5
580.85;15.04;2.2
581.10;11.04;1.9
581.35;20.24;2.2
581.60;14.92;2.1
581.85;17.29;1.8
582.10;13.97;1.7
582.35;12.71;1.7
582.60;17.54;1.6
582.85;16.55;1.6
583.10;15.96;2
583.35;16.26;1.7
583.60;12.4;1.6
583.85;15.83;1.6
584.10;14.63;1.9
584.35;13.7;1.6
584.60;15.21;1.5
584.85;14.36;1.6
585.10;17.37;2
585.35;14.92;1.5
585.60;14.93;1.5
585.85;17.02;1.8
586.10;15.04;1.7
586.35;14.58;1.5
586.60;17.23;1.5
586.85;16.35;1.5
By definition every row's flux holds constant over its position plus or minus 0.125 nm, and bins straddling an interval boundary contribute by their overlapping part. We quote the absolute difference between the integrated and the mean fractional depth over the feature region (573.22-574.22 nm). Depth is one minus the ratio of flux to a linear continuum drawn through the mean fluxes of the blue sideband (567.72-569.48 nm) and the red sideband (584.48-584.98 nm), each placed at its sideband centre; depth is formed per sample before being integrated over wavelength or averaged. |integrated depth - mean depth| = 0.00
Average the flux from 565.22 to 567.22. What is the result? 15.2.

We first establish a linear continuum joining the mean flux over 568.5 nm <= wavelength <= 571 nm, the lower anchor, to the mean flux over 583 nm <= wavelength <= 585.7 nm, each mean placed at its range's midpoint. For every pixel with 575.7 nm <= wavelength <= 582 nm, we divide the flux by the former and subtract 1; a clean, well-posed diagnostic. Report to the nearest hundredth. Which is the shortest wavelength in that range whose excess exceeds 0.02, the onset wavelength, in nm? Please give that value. 575.85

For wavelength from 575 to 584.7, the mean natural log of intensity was 2.74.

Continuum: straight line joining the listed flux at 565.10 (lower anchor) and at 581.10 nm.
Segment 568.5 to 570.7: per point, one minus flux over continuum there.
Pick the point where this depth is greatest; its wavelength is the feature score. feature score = 569.60 nm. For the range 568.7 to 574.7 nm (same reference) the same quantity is 569.60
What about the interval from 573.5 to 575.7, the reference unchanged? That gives 574.10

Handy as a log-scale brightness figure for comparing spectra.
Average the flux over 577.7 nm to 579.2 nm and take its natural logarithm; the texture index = 2.75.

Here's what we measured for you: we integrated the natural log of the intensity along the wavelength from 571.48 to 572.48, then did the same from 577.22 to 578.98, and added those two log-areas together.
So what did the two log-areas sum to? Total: 7.6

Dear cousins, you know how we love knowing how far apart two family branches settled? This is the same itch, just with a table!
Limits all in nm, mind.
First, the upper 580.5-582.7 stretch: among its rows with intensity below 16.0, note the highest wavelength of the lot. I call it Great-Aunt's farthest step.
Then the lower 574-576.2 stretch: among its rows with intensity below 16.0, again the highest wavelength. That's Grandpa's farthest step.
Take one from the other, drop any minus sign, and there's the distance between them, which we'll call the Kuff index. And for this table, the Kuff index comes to 6.50 nm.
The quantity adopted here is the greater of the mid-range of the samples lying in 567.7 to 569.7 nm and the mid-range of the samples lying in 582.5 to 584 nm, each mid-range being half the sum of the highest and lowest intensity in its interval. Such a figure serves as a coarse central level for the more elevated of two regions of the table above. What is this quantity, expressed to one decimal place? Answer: 15.0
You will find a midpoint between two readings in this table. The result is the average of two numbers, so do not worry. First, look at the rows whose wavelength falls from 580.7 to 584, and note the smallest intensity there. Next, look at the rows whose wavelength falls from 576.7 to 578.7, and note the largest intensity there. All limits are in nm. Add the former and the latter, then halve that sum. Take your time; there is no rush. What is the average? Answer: 14.5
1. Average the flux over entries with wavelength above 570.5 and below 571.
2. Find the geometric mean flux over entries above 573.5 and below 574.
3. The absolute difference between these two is 0.4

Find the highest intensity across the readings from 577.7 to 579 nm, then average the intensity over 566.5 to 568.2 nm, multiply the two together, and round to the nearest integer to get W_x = 254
